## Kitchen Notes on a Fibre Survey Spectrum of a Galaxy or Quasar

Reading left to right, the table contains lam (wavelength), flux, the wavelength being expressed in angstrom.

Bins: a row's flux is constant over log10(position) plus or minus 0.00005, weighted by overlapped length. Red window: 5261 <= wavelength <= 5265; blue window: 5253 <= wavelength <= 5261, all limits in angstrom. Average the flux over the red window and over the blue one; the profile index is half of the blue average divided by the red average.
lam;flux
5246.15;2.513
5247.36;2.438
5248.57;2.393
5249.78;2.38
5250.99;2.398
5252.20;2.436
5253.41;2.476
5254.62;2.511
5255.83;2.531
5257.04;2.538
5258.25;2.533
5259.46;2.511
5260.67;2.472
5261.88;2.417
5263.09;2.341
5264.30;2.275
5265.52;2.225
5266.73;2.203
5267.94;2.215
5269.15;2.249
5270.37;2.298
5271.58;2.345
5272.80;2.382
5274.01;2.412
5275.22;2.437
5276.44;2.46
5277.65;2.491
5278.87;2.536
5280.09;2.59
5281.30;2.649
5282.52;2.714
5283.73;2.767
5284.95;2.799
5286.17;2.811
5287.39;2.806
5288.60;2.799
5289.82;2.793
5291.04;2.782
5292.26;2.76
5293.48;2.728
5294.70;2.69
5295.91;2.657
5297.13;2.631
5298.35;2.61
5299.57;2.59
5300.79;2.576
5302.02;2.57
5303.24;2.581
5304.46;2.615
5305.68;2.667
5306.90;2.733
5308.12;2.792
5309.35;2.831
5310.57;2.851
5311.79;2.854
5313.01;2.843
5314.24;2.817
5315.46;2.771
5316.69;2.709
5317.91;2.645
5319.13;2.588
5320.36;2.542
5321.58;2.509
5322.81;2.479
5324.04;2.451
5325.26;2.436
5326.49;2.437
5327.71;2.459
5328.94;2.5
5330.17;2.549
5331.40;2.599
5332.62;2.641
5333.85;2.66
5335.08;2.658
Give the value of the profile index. 0.535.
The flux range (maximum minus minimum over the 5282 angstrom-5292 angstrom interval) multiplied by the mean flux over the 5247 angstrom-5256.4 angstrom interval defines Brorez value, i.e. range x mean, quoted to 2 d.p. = 0.24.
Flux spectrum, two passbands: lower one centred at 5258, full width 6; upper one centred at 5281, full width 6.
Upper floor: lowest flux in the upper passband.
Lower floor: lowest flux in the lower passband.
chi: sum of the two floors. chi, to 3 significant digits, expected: 5.01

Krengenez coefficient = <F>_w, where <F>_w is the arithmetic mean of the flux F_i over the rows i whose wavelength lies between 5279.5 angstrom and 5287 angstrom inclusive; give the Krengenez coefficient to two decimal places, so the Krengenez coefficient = 2.72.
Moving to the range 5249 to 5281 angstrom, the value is 2.41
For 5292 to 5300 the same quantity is 2.67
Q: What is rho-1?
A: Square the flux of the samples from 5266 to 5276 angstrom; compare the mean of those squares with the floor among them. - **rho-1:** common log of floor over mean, -0.045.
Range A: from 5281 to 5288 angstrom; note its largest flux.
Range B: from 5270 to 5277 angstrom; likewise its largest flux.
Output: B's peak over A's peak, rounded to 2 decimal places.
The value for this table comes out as 0.88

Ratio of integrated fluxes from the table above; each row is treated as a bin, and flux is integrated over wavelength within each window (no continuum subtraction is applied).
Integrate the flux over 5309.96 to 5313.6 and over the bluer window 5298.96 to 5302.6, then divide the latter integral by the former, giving 0.90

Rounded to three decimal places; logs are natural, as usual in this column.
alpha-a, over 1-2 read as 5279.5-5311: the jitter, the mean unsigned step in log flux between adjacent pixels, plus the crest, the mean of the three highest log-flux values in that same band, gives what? 1.052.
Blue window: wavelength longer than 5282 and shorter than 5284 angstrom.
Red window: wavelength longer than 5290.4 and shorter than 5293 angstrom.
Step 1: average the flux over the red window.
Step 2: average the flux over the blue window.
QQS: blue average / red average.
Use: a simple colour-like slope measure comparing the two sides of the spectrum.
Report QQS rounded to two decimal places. 0.99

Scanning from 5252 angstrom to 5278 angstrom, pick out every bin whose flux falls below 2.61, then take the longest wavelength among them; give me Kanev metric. 5277.65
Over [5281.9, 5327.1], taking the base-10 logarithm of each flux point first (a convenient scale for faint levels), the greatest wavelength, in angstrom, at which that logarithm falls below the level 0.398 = 5326.49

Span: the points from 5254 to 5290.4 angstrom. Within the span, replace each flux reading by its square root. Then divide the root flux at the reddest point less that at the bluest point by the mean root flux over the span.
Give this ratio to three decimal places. 0.055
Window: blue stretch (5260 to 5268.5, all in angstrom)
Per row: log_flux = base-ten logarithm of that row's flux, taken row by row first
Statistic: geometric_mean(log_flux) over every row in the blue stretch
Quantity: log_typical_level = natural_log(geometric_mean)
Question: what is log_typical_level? -1.02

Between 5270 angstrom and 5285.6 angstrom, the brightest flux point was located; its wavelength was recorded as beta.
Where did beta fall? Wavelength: 5284.95 angstrom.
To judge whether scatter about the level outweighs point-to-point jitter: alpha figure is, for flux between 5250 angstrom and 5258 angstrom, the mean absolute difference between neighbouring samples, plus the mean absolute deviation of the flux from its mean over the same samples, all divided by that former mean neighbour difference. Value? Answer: 2.6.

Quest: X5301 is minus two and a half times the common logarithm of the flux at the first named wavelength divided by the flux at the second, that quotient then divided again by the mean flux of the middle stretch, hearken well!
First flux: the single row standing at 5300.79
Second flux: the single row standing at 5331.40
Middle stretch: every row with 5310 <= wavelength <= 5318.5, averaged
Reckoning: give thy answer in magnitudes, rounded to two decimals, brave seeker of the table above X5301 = 1.12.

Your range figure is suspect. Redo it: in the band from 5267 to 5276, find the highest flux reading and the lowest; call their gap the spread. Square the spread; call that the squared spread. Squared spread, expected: 0.05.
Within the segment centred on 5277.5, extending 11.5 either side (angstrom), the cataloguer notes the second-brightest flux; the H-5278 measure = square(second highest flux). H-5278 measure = 7.9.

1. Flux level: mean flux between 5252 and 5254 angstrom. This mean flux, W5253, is 2.46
